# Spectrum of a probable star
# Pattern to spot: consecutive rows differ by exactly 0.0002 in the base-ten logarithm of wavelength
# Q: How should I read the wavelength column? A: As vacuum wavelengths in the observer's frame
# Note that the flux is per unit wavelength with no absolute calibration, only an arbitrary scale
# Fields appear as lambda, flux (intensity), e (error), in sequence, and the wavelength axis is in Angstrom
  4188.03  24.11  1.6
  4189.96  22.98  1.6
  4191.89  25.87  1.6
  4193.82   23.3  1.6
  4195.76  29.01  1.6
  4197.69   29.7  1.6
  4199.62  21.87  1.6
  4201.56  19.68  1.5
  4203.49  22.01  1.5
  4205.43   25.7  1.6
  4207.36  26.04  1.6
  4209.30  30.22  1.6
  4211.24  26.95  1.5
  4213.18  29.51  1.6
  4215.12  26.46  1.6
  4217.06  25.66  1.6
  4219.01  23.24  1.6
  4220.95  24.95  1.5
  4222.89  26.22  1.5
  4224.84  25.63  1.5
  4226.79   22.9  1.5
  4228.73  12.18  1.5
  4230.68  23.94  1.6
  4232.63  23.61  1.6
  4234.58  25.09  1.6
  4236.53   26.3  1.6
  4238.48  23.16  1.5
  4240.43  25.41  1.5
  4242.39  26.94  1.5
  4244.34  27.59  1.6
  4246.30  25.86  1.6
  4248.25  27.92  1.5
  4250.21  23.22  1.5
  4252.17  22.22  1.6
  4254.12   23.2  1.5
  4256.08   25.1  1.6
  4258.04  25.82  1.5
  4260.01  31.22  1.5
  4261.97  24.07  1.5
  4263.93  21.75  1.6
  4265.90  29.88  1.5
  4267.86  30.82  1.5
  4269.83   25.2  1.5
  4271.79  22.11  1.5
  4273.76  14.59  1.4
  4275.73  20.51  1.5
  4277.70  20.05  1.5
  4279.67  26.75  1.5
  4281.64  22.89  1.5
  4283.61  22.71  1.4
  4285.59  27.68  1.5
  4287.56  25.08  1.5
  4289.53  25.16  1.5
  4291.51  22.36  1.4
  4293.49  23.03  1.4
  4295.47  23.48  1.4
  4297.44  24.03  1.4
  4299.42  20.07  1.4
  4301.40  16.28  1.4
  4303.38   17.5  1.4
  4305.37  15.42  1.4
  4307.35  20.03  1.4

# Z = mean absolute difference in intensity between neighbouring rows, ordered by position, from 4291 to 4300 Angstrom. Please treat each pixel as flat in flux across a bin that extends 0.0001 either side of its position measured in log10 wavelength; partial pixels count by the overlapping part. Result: 1.4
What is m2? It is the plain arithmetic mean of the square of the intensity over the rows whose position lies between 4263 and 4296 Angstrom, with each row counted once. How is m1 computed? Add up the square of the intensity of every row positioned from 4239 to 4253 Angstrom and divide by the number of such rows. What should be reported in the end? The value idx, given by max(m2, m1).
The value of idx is 659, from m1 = 659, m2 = 579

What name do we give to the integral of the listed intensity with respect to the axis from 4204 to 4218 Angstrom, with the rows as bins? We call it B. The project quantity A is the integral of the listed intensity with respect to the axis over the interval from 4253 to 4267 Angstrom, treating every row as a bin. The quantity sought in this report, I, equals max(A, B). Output 379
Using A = 362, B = 379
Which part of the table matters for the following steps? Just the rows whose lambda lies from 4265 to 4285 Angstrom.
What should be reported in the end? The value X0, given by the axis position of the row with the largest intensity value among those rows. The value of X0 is 4267.86 Angstrom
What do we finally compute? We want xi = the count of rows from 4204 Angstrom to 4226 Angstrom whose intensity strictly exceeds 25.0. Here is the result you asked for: 9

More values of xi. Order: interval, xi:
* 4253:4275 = 6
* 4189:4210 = 6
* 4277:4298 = 4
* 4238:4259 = 7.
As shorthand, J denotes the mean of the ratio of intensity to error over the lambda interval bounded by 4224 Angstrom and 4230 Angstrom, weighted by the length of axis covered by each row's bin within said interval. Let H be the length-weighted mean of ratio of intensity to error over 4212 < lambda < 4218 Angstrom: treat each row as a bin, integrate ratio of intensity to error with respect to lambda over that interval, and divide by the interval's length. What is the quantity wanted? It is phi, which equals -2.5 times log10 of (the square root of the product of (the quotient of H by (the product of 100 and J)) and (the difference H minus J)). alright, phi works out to 1.7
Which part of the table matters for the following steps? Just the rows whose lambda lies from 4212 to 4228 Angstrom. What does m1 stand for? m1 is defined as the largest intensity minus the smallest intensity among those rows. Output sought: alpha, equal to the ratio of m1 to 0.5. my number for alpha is 13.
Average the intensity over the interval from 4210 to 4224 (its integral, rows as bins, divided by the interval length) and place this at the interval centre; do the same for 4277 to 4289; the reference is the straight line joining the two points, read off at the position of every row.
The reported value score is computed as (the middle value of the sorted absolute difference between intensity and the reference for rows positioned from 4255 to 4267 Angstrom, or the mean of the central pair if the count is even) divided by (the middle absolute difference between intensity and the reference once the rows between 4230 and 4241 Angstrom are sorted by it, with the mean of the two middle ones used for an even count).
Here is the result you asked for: 1.6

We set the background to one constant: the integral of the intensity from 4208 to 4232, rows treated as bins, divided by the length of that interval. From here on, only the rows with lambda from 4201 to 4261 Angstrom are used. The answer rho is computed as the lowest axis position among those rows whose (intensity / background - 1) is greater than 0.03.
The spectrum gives 4205.43 Angstrom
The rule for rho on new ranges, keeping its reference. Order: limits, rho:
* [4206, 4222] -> 4207.36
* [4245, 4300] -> 4246.30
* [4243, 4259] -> 4244.34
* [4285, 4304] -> 4285.59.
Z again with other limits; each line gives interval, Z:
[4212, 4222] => 2.0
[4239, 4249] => 1.5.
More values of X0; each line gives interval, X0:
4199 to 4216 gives 4209.30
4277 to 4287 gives 4285.59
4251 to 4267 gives 4260.01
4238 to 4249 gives 4248.25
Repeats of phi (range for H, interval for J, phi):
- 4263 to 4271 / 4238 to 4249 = 2.8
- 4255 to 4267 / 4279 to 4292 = 2.9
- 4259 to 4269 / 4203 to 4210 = 2.2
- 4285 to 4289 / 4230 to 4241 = 2.1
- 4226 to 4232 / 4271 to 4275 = 3.2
